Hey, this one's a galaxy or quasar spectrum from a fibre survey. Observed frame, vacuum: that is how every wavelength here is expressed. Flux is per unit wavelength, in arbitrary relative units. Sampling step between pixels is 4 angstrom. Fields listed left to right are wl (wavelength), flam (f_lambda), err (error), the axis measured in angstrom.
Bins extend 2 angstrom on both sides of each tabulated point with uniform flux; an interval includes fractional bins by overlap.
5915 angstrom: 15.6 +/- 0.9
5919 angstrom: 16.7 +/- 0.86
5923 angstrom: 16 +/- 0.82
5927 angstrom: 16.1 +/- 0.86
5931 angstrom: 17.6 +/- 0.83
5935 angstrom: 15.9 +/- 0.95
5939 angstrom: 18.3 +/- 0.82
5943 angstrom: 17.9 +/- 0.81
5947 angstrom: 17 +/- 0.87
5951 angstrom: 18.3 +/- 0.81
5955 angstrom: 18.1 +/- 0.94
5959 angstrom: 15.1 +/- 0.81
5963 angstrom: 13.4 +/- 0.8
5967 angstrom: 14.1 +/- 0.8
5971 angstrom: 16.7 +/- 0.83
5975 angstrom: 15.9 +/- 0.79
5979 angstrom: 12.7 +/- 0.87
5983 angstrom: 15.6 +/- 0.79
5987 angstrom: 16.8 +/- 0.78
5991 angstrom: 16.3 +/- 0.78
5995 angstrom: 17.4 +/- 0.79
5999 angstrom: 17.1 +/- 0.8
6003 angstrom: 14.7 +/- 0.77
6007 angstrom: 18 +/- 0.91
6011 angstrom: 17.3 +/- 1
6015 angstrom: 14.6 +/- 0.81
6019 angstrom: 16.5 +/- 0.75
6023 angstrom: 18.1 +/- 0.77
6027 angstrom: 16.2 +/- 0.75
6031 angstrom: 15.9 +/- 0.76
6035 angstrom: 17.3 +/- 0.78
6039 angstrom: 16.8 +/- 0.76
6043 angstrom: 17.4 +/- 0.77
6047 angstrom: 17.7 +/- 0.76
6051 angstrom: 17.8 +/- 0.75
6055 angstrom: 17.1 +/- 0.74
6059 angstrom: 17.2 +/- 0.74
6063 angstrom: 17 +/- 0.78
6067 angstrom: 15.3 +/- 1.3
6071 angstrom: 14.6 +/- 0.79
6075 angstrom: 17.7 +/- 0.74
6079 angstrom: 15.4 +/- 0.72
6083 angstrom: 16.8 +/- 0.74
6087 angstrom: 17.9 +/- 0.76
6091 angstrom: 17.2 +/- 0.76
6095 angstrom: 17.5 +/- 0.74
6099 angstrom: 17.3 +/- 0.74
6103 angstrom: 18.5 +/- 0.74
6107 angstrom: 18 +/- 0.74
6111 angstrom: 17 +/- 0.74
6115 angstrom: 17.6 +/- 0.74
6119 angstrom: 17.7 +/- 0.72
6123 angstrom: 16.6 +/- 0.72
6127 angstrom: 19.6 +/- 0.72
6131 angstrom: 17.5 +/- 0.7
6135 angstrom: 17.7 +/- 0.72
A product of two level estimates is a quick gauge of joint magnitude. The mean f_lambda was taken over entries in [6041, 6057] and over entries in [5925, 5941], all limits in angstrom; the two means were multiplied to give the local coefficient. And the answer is 297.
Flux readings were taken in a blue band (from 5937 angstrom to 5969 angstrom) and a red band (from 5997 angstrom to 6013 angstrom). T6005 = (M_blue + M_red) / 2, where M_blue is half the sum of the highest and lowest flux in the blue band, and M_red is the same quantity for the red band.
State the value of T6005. 16.1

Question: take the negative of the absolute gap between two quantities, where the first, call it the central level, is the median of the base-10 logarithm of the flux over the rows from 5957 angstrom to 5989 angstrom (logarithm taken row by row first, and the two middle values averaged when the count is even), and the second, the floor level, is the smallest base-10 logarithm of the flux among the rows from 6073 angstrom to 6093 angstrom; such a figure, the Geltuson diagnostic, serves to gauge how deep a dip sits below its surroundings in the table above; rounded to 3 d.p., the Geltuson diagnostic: -0.001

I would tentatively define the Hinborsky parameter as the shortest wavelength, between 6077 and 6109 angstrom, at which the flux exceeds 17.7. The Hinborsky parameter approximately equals 6087 angstrom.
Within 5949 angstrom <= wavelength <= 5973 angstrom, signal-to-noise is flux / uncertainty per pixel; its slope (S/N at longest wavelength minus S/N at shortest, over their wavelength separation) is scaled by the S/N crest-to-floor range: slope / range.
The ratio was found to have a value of -0.02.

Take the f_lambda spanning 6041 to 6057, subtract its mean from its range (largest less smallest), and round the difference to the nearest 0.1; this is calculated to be -16.8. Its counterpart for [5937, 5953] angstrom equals -16.6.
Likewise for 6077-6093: -14.3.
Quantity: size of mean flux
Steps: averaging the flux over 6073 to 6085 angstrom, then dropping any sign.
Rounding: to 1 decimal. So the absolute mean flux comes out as 16.6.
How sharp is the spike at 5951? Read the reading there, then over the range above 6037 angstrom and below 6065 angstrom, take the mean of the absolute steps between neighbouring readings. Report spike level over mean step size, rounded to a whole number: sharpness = 55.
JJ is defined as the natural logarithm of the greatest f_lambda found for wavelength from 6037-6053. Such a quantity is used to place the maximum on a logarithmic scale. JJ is 2.879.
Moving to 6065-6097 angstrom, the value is 2.885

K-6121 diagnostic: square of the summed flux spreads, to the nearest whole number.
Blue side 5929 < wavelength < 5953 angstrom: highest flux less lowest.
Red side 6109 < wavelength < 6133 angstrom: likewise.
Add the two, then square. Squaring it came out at 29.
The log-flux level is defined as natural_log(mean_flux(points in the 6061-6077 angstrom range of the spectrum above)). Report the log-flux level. 2.78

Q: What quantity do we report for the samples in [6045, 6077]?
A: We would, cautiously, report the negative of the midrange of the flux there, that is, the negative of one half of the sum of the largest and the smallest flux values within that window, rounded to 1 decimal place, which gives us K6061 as -16.2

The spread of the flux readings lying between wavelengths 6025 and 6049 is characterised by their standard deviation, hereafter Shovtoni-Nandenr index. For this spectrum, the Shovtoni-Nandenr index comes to 0.7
